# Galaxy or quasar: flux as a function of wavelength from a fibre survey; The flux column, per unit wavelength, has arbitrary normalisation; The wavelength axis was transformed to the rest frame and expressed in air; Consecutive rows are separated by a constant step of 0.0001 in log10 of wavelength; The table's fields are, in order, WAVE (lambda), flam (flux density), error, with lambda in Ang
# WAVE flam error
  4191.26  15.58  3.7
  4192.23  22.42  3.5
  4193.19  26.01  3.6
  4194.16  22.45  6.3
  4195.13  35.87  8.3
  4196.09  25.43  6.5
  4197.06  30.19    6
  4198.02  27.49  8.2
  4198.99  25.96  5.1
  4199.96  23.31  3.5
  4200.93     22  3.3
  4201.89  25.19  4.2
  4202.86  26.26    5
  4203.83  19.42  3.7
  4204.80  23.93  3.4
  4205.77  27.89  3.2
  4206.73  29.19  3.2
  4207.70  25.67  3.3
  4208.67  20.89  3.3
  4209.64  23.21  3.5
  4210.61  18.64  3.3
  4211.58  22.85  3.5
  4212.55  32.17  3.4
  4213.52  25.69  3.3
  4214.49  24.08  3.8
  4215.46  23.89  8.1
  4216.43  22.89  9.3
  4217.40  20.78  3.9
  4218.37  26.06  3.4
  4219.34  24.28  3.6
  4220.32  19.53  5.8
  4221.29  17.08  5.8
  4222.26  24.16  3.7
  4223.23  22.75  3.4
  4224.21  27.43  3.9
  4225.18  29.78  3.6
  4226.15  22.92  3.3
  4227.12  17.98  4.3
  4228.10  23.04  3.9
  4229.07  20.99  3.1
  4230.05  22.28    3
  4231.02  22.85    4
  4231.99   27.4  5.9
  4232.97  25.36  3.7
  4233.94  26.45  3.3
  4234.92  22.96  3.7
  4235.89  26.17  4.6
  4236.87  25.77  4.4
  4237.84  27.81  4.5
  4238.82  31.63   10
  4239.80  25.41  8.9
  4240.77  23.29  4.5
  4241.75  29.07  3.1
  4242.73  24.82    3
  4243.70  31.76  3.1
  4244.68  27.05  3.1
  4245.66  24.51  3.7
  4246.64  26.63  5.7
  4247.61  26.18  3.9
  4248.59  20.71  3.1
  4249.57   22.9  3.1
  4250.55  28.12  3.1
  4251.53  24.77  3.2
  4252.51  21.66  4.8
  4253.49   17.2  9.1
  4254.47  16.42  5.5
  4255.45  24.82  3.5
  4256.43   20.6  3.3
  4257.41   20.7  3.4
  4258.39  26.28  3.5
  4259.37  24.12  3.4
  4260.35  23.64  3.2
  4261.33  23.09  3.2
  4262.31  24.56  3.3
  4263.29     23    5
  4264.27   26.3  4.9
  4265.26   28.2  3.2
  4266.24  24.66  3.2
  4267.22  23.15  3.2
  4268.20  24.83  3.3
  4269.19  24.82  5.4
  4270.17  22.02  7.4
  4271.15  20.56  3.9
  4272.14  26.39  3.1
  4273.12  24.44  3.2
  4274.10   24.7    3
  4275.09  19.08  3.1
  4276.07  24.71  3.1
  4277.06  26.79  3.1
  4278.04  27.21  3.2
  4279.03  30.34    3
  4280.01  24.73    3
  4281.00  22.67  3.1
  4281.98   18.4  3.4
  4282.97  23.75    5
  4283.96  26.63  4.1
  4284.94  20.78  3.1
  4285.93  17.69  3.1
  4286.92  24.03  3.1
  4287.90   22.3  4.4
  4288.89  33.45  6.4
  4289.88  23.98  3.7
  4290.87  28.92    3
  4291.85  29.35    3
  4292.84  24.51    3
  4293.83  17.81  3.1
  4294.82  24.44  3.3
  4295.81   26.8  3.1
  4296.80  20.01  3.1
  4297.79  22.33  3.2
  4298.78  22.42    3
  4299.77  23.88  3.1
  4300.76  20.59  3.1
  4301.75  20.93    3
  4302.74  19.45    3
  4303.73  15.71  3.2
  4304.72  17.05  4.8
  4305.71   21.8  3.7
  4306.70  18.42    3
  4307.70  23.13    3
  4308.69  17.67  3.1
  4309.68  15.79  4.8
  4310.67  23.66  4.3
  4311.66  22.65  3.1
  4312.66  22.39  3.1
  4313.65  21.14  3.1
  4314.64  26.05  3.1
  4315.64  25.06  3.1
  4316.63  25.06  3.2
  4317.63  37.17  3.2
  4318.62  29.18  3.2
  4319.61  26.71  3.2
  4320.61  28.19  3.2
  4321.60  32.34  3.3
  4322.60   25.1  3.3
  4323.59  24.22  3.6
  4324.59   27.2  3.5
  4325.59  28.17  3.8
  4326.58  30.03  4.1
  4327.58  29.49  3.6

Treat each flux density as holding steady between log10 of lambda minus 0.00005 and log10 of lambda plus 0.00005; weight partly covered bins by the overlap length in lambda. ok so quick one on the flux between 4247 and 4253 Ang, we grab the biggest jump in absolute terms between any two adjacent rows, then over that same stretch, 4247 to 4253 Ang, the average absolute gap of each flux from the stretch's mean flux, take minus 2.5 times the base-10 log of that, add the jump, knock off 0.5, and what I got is 4.1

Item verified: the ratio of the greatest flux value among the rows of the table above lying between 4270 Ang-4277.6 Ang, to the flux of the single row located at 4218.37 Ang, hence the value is 1.0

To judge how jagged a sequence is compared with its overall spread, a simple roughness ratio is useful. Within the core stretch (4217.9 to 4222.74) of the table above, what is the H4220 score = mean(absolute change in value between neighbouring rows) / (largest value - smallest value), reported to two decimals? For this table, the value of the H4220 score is 0.45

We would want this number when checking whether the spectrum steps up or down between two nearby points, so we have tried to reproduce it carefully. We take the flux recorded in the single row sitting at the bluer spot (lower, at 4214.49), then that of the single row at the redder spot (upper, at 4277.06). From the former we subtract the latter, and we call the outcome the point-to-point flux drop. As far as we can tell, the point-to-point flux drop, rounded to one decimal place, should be -2.7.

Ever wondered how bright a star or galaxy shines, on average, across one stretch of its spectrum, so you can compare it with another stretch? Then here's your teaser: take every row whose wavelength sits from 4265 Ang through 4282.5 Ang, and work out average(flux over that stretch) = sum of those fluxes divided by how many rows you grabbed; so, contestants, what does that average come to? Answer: 24.3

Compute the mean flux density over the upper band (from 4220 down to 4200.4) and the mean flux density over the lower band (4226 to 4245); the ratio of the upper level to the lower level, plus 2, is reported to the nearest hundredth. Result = 2.96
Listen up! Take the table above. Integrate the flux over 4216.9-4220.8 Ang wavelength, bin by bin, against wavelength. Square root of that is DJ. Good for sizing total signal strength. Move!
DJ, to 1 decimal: 9.4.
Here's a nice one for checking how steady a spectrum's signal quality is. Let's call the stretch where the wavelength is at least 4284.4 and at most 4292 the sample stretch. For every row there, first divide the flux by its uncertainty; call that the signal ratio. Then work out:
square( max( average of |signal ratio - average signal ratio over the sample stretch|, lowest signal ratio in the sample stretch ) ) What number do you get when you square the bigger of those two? 26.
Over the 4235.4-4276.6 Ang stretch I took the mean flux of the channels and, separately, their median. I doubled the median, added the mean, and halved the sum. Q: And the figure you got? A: 36.9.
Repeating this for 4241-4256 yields 37.0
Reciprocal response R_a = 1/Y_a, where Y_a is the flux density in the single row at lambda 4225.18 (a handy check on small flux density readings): 0.034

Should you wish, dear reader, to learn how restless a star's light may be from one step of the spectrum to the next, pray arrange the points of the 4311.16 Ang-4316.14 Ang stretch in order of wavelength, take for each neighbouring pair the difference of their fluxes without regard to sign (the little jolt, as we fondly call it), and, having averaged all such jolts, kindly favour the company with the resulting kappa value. 1.9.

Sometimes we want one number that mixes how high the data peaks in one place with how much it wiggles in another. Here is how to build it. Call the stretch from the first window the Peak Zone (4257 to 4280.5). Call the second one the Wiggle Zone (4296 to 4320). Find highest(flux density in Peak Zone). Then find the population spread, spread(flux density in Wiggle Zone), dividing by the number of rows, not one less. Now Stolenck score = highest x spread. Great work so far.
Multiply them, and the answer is 137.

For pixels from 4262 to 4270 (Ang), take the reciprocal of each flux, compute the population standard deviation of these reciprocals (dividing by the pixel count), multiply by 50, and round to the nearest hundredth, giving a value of 0.12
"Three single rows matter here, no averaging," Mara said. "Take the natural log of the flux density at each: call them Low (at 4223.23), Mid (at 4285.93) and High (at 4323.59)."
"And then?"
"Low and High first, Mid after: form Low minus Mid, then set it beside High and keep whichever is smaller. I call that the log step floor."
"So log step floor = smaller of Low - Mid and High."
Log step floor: 0.25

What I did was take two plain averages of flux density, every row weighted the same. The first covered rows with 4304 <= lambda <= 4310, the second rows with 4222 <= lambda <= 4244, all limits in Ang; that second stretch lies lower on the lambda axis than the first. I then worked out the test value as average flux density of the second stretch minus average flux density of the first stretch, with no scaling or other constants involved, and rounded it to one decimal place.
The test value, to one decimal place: 6.3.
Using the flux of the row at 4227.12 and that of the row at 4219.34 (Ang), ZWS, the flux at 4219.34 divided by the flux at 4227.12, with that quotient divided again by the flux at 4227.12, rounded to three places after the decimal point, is 0.075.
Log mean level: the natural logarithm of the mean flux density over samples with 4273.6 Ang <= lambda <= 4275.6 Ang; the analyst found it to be 3.09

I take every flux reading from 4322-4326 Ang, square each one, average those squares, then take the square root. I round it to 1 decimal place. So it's 26.2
